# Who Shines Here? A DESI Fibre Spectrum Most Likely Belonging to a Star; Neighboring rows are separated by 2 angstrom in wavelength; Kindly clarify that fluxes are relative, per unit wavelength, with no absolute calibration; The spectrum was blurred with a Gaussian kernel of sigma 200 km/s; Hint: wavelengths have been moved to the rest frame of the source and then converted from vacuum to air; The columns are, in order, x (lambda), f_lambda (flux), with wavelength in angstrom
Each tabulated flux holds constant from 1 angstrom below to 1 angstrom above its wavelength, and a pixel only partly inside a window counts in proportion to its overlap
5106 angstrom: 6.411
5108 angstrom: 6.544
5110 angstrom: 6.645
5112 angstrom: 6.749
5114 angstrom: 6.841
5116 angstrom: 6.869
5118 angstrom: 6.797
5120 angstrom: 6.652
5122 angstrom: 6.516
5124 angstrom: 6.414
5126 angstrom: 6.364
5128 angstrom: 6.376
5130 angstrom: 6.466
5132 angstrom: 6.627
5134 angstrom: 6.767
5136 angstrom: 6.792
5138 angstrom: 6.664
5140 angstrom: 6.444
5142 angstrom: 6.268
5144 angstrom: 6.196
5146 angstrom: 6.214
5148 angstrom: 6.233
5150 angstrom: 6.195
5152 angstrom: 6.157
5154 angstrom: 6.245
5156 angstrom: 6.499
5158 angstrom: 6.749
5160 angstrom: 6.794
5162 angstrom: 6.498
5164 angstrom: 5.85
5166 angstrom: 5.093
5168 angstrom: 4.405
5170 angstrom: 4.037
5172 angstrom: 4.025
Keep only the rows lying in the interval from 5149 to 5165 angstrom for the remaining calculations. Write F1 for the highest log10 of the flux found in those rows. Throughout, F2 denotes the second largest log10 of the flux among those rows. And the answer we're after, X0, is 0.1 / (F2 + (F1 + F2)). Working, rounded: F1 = 0.832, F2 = 0.829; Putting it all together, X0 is 0.0402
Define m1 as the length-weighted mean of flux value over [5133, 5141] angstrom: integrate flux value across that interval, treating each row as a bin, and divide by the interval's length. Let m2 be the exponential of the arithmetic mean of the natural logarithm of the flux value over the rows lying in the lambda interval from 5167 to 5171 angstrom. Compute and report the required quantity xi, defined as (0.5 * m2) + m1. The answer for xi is 8.8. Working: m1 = 6.7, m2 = 4.22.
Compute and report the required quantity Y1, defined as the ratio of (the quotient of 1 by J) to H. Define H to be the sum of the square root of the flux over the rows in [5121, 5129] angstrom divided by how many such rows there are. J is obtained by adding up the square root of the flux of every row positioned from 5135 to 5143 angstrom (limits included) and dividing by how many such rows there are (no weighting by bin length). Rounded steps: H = 2.53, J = 2.56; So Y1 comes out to 0.154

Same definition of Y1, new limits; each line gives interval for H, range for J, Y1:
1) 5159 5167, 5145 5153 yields 0.163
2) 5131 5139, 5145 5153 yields 0.155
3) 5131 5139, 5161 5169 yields 0.166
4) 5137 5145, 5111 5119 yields 0.152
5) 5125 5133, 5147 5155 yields 0.158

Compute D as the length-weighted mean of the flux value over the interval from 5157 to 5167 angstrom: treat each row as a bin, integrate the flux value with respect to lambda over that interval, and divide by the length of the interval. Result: 6.2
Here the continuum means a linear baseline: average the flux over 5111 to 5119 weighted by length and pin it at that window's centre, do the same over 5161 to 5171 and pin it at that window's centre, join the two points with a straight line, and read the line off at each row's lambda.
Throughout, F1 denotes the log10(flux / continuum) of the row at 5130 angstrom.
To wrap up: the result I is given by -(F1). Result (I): -0.01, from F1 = 0.009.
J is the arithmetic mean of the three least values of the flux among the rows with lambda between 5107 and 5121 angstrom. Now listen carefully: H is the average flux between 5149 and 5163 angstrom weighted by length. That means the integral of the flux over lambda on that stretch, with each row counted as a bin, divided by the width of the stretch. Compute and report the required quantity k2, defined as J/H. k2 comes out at 1.03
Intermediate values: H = 6.45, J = 6.61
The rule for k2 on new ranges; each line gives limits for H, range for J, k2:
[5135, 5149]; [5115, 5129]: 1.00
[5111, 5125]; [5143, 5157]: 0.92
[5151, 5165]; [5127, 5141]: 1.00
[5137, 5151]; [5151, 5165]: 0.96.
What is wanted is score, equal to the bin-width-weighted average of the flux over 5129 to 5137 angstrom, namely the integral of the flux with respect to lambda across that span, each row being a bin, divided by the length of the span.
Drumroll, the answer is 6.66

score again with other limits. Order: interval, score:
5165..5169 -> 4.75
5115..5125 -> 6.65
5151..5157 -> 6.30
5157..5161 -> 6.77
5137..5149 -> 6.34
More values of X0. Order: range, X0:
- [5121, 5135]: 0.0404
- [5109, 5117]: 0.0399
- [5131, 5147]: 0.0401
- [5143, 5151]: 0.0420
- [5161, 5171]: 0.0426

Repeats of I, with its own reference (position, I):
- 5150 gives -0.04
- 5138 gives -0.04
